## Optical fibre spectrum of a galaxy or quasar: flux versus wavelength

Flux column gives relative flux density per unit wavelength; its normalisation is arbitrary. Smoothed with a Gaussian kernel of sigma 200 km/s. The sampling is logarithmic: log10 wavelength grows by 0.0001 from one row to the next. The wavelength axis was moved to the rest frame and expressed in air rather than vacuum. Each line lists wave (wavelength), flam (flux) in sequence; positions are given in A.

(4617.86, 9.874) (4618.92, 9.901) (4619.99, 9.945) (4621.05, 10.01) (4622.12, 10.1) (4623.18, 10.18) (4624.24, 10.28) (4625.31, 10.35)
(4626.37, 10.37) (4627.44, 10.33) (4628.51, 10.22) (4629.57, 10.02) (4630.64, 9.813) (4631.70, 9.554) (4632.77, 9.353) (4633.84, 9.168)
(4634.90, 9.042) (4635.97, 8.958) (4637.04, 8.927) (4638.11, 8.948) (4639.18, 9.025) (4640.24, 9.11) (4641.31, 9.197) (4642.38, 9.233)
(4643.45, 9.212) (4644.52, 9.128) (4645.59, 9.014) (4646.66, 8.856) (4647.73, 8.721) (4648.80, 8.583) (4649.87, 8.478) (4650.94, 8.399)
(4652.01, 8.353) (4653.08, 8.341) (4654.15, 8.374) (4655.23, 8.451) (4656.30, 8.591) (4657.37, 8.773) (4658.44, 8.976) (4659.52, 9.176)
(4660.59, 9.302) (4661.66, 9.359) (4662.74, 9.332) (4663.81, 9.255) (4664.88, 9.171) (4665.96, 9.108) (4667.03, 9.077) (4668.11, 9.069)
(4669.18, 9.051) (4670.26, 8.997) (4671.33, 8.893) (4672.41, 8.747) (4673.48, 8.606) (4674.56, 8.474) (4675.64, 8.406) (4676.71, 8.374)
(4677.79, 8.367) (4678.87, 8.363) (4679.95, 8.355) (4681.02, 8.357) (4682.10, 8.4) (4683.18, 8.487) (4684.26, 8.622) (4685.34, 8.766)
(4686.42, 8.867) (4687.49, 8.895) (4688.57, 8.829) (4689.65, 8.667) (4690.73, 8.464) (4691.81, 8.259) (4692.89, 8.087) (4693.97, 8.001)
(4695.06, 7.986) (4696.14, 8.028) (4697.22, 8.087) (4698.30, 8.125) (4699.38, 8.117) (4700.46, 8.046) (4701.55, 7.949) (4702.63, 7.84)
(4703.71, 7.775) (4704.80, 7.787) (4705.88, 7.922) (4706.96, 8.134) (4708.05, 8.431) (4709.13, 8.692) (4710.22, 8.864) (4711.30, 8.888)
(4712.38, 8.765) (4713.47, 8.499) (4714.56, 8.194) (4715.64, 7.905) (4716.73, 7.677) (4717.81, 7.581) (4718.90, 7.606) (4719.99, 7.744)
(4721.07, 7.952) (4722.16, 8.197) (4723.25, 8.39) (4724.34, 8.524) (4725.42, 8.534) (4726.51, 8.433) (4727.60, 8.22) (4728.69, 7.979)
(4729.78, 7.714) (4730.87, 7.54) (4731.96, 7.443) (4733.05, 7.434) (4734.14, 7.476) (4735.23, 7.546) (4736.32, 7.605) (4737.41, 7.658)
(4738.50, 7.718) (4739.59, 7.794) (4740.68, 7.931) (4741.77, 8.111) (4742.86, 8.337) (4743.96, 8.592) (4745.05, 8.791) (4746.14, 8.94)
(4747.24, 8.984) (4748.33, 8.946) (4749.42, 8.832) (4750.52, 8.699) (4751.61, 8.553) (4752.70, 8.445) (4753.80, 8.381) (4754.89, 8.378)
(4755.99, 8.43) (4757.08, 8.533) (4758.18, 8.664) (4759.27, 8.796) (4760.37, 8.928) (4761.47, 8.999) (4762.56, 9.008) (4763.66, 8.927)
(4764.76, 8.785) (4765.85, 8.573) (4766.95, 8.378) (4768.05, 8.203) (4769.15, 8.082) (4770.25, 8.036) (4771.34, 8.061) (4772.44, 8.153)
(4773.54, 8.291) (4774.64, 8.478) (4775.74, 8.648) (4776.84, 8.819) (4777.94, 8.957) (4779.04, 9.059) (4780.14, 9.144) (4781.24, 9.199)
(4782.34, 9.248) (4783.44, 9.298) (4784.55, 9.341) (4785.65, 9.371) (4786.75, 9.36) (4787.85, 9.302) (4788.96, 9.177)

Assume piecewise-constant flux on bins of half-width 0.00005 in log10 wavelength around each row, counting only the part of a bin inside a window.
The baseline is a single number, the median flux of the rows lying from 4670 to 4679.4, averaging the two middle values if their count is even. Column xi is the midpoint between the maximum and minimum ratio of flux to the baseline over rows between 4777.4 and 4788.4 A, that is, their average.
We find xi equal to 1.08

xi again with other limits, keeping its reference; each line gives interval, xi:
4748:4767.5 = 1.03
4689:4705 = 0.97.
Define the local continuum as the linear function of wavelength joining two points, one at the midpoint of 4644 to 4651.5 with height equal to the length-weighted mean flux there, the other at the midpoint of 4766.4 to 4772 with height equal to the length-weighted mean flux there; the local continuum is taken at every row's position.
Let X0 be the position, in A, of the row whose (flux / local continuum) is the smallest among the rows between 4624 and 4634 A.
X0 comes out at 4633.84 A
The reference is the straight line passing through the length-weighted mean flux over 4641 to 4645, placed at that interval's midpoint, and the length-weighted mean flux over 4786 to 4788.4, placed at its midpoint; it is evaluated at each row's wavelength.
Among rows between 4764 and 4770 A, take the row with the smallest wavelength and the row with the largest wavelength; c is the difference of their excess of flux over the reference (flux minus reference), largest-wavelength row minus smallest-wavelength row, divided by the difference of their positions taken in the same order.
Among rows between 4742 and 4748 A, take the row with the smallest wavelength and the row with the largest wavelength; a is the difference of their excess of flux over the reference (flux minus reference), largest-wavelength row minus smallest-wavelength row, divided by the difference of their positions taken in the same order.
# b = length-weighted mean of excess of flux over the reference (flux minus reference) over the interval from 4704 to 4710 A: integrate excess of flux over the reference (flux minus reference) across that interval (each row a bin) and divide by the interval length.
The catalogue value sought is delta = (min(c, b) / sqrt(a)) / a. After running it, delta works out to -19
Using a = 0.15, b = -1.0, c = -0.16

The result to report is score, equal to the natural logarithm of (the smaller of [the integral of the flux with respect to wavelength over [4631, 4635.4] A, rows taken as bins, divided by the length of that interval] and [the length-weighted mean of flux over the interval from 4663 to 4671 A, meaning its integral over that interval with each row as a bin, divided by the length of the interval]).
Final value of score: 2.21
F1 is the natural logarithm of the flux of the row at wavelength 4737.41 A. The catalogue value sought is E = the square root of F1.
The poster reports 1.43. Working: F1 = 2.04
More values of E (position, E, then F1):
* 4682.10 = 1.46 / 2.13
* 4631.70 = 1.50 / 2.26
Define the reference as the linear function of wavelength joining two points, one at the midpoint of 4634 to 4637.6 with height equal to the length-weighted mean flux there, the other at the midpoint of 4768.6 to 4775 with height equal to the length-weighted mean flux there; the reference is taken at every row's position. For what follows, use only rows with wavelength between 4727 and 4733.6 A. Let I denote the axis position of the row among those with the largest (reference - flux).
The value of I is 4733.05 A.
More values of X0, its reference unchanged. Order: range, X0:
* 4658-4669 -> 4658.44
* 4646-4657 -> 4653.08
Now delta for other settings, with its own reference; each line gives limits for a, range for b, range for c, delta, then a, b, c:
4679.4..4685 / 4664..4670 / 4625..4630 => -8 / 0.06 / -0.1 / -0.08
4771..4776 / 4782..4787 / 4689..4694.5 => -3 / 0.13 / 0.0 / -0.16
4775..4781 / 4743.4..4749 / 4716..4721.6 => -12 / 0.11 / -0.5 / 0.06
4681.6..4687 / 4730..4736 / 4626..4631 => -51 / 0.11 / -1.8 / -0.13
